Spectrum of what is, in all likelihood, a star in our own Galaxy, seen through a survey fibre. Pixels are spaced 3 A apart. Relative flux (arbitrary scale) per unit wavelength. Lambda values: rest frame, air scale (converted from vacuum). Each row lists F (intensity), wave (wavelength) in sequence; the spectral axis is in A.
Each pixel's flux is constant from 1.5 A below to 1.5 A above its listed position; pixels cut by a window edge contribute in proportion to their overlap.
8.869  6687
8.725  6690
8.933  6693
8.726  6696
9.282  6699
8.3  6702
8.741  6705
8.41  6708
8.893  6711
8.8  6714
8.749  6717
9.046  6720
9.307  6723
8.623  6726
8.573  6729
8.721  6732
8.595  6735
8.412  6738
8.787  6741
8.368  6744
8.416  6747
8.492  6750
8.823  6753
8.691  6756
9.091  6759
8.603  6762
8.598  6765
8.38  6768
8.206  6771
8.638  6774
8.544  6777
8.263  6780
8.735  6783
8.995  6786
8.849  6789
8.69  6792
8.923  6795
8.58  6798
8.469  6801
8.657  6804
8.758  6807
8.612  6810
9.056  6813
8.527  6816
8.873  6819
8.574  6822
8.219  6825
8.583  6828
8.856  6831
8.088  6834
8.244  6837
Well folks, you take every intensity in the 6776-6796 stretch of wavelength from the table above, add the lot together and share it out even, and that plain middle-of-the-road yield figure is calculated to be 8.71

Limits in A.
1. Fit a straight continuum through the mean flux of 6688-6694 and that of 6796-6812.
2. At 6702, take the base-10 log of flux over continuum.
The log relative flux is -0.03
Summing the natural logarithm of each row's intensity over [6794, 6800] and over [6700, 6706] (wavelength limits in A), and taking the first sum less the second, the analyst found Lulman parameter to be 0.05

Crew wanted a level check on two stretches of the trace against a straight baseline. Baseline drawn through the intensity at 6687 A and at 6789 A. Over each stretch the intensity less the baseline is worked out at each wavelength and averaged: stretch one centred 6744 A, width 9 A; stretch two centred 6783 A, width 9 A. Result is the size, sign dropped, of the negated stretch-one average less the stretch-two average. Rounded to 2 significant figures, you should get 0.52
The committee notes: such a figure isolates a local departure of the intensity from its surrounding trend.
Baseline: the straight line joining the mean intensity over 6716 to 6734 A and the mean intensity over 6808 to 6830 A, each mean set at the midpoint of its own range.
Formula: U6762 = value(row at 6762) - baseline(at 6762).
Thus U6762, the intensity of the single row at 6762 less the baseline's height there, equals -0.2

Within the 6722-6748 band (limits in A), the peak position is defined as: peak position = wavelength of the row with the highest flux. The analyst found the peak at 6723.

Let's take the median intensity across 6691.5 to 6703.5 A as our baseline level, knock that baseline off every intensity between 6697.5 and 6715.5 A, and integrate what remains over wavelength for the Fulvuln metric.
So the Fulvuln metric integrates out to -2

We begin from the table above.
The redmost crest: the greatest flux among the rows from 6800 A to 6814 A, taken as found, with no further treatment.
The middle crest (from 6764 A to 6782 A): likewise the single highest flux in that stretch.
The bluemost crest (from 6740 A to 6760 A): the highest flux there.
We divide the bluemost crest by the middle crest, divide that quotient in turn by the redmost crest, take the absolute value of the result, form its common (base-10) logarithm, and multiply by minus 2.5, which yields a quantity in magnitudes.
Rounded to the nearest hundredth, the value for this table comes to 2.34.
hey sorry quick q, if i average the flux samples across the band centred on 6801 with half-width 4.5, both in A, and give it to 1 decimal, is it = 8.6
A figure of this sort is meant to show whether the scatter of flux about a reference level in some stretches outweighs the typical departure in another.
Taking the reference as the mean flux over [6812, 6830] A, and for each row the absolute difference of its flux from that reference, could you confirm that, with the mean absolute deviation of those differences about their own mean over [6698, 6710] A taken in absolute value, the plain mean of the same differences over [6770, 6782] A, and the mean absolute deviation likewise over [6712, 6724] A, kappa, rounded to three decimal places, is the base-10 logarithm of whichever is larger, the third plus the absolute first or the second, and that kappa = -0.439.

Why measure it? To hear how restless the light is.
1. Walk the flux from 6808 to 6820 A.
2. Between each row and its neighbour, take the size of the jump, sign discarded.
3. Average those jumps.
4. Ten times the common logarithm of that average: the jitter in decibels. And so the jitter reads -3.6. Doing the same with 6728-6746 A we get -6.0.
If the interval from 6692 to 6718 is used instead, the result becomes -4.1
